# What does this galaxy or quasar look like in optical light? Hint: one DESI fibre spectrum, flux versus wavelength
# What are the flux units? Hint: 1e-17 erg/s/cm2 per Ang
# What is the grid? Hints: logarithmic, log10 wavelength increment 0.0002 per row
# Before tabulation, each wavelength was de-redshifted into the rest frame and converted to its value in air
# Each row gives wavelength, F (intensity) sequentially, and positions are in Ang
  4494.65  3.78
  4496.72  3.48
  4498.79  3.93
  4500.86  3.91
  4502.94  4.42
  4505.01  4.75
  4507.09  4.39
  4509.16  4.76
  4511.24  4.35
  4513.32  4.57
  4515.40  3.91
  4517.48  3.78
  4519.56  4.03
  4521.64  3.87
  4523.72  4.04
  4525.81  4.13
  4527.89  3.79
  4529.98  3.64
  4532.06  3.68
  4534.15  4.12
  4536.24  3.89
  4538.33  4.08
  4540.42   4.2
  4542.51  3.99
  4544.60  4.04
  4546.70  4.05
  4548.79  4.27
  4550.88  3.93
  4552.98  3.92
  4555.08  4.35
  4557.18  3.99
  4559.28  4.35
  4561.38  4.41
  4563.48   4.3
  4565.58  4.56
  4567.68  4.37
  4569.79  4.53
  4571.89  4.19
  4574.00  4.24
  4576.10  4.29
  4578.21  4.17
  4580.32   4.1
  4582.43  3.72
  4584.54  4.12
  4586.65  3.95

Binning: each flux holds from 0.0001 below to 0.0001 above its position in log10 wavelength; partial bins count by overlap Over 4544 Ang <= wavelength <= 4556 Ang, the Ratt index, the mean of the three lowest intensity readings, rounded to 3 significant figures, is 3.96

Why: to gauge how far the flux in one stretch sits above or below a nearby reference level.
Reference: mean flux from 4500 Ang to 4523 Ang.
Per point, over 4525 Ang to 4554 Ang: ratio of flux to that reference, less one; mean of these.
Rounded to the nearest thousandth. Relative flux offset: -0.063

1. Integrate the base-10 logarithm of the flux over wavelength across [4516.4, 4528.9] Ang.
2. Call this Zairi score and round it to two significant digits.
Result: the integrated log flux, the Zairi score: 7.4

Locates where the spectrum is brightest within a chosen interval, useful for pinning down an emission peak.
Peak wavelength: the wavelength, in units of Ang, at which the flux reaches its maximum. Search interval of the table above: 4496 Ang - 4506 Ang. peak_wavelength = 4505.01 Ang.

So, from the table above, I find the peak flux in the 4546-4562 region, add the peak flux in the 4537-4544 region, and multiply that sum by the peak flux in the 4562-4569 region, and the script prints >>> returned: 39.3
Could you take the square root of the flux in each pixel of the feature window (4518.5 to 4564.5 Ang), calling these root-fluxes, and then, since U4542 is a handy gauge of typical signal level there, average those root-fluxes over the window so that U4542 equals 2.01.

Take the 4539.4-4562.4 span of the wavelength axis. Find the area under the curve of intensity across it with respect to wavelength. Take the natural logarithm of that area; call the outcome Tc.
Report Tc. 4.56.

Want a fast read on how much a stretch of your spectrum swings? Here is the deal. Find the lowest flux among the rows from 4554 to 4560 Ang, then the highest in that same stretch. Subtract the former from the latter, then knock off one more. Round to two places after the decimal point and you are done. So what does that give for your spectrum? -0.64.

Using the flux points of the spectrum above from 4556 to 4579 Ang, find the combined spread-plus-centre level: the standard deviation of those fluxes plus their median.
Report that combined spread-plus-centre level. 4.46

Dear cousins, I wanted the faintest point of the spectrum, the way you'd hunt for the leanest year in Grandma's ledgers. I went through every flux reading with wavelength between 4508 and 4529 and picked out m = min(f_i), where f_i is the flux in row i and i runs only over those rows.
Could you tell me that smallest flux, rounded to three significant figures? 3.78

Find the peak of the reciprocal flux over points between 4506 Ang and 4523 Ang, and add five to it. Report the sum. 5.265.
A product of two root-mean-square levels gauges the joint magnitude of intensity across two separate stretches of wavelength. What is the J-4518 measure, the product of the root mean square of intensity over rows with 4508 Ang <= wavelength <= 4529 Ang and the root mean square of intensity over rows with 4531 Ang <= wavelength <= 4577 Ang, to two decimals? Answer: 17.27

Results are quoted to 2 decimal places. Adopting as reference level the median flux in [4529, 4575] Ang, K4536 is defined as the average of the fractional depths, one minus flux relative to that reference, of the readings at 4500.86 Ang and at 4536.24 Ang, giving 0.06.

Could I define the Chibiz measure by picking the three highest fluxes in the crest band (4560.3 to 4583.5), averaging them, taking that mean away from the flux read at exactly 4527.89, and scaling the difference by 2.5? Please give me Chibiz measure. -1.8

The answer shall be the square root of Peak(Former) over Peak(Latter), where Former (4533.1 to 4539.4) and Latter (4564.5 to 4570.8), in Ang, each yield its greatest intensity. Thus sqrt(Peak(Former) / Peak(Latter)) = 0.951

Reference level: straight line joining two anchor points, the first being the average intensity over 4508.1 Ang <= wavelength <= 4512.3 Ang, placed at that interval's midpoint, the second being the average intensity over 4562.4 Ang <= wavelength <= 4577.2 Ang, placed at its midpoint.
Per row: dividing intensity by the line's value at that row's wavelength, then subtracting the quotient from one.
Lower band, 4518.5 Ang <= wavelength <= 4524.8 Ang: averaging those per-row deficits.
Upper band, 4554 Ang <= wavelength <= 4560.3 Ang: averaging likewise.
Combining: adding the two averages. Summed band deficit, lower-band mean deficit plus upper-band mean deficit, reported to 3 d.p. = 0.157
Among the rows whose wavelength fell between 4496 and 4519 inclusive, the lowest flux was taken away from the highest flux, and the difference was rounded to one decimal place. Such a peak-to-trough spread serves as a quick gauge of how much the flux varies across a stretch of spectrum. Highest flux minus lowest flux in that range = 1.3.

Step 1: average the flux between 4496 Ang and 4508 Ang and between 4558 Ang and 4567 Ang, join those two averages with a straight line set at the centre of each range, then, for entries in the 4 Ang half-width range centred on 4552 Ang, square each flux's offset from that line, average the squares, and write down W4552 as 0.10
